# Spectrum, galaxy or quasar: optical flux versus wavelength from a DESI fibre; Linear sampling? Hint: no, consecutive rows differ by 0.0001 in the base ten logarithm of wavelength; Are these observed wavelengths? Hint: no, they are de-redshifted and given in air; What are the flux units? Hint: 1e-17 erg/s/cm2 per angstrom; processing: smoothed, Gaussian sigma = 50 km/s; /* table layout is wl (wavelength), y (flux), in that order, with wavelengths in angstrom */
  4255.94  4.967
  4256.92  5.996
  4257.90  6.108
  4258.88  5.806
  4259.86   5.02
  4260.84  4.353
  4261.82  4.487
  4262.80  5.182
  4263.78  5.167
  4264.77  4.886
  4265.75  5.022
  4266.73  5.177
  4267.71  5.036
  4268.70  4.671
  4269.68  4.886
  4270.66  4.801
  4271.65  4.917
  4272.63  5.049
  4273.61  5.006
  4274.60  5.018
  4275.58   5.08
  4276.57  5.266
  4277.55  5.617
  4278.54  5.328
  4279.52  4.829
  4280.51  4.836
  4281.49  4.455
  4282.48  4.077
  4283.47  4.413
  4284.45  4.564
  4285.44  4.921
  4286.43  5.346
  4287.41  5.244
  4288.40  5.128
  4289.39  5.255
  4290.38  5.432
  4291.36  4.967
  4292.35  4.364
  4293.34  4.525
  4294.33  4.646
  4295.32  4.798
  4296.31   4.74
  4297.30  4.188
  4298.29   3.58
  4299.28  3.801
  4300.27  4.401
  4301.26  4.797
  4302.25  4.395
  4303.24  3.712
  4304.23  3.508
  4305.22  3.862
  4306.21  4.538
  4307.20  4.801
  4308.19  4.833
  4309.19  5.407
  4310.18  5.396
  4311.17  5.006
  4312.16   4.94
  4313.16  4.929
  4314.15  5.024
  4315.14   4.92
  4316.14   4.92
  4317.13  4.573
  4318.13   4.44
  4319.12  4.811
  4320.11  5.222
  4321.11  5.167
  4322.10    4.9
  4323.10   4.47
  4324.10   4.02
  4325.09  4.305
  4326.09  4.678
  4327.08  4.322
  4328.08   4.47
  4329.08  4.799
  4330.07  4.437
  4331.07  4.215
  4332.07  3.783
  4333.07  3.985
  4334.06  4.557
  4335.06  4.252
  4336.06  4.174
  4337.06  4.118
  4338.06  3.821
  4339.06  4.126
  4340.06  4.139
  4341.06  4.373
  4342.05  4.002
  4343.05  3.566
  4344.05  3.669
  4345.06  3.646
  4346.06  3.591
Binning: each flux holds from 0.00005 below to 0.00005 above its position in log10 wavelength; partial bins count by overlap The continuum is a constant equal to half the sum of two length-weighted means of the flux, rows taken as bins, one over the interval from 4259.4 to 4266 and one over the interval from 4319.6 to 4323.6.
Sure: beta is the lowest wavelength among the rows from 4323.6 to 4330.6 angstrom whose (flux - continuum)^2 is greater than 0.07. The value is 4324.10 angstrom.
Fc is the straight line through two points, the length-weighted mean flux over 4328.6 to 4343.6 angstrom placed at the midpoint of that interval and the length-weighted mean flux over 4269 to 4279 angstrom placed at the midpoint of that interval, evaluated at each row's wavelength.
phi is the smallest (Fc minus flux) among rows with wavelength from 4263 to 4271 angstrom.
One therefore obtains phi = 0.02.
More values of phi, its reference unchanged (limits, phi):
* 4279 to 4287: -0.44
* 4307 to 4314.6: -0.85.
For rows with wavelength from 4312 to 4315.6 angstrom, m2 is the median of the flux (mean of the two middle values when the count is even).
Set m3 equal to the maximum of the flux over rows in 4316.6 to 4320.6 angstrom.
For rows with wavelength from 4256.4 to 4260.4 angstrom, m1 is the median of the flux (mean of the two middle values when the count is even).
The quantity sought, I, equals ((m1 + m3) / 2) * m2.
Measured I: 27.4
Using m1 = 5.9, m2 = 4.93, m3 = 5.222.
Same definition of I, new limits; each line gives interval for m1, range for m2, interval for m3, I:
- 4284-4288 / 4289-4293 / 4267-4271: 25.9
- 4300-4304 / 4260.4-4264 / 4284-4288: 23.5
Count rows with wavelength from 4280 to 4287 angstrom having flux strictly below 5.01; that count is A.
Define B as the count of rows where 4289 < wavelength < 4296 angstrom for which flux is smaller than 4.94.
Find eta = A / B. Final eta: 1.5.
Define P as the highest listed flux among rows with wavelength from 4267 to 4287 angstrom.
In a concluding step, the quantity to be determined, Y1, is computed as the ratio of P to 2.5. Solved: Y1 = 2.25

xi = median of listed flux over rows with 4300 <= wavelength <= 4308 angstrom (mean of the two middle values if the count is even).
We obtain 4.4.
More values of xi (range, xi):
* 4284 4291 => 5.2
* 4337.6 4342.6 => 4.1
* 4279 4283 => 4.6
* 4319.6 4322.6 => 5.2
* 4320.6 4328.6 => 4.5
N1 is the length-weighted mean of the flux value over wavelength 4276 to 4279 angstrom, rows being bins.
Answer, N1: 5.39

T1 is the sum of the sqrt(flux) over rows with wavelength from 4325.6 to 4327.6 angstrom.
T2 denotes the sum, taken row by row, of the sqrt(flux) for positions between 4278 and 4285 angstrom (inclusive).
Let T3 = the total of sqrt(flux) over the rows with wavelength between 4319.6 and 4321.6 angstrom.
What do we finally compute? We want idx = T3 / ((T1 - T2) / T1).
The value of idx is -2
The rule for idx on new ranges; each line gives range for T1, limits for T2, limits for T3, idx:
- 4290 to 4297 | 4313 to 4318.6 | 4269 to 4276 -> 111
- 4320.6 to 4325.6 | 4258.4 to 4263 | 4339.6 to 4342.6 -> -145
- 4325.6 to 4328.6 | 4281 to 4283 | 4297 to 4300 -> 17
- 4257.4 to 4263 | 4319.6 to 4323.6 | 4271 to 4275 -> 26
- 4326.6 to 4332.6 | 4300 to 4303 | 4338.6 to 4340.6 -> 8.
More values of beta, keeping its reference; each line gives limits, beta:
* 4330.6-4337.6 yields 4331.07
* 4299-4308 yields 4299.28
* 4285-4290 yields 4286.43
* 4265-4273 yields 4266.73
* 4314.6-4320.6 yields 4317.13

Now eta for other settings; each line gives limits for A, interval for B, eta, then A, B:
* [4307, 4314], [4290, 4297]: 1.0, 5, 5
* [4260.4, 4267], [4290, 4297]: 0.6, 3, 5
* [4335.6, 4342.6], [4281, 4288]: 1.4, 7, 5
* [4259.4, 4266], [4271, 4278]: 3.0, 3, 1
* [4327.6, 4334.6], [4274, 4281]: 3.5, 7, 2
